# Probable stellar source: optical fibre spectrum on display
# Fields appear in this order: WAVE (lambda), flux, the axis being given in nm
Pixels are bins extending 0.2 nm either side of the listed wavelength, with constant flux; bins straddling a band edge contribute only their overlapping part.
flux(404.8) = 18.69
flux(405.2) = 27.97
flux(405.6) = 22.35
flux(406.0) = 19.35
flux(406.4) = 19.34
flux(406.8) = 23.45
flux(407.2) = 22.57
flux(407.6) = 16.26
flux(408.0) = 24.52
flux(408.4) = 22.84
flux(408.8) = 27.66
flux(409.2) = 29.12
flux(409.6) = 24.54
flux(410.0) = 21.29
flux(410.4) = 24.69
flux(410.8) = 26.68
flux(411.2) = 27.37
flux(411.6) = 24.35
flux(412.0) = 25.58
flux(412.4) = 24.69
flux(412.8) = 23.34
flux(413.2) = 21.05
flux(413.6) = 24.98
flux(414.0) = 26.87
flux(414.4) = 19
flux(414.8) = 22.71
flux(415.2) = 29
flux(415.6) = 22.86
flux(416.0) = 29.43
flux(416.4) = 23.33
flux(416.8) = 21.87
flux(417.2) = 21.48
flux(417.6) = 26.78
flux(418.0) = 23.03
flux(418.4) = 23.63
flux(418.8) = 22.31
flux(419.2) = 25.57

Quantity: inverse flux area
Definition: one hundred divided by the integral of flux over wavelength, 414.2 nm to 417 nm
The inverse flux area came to 1.486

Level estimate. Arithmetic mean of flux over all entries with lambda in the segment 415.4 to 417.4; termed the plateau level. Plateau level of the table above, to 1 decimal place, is 23.8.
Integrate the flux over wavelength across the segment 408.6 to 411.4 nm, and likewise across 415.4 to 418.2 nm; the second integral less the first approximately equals -5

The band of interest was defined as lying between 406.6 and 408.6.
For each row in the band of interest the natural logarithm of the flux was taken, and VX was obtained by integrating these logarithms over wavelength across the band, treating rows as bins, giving 6.2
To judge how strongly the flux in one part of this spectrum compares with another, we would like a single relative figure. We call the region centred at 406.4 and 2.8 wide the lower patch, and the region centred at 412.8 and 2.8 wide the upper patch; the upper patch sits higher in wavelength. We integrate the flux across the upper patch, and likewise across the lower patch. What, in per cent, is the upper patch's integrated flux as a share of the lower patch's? 113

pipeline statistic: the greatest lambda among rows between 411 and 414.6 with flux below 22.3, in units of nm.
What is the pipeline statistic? 414.4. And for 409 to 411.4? 410.0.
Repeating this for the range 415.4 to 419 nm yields 417.2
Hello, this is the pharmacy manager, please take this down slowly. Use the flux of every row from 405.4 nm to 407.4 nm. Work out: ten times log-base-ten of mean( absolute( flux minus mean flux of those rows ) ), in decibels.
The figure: 2.2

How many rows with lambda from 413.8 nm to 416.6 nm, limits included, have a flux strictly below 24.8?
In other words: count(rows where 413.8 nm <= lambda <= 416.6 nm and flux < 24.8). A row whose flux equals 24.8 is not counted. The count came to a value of 4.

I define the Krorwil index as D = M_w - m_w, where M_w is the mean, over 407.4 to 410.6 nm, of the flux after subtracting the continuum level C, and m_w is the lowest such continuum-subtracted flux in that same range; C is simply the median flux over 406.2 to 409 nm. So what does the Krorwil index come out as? 7.6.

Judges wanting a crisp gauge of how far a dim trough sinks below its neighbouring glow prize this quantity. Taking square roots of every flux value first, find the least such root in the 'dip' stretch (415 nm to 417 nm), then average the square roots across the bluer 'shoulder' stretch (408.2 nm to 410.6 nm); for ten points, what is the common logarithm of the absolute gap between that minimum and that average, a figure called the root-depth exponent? -0.5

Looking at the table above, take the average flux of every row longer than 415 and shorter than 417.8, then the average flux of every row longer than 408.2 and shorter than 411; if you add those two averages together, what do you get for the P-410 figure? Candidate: 50.2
